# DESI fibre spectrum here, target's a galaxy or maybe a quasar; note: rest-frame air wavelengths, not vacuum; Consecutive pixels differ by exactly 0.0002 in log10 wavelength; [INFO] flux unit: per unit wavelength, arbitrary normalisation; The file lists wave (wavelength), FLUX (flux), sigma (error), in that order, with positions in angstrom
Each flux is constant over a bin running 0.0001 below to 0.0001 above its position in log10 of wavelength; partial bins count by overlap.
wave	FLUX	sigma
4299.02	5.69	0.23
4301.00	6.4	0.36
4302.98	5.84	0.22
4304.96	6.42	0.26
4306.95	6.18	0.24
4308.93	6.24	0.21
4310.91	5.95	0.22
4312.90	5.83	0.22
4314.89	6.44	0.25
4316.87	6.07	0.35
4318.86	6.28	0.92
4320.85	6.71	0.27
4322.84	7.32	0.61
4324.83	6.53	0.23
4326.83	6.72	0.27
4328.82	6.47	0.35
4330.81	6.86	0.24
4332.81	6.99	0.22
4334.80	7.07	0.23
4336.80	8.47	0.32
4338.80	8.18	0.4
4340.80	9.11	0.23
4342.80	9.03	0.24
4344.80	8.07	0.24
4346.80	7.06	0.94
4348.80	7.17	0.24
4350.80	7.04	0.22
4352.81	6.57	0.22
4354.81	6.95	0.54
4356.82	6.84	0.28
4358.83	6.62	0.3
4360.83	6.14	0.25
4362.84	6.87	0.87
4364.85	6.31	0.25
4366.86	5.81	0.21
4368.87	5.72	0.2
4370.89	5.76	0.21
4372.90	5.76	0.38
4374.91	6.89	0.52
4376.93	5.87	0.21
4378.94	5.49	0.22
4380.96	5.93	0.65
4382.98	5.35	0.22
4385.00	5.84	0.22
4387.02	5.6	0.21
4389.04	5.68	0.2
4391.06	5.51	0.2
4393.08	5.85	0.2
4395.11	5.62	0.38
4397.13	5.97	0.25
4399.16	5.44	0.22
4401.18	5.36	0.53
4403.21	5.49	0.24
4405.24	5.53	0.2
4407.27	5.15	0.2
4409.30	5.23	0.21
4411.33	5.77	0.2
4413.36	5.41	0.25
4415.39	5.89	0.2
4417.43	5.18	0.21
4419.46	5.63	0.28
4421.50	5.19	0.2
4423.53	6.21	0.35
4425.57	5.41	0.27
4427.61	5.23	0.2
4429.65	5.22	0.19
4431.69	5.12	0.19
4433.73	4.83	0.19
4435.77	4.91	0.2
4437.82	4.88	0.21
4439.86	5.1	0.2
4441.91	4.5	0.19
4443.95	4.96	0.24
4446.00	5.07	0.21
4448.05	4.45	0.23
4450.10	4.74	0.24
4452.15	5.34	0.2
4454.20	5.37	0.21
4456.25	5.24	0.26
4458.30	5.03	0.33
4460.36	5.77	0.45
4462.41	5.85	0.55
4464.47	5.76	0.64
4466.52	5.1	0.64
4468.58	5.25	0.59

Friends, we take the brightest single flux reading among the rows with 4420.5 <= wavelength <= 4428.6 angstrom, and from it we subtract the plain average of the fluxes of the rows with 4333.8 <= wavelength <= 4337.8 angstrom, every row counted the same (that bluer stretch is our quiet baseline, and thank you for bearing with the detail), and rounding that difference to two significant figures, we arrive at -1.6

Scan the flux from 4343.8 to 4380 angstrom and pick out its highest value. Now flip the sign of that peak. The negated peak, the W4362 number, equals -8.1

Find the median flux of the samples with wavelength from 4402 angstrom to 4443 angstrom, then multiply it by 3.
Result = 15.7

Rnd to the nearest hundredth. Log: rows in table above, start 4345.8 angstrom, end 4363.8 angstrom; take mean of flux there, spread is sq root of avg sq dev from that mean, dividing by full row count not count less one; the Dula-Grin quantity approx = 0.30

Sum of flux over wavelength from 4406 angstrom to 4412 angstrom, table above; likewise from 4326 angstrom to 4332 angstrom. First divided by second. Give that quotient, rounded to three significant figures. 0.805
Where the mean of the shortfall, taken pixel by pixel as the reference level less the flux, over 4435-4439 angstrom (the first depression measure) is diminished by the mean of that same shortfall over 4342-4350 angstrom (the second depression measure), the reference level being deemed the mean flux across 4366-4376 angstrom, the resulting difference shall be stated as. 2.9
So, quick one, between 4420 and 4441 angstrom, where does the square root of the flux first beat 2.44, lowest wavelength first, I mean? 4423.53 angstrom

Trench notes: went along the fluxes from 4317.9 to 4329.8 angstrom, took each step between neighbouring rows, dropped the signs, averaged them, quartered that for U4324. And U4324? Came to 0.11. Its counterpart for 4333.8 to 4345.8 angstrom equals 0.18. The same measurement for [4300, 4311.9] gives 0.09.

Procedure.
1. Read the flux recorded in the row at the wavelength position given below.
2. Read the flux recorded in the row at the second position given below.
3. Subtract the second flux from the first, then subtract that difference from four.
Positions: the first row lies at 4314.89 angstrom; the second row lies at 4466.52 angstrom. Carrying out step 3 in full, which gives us 2.7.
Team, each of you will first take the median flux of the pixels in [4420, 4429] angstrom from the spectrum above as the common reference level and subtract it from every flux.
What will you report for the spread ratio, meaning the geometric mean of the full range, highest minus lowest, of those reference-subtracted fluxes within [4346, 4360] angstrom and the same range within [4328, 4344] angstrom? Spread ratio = 1.26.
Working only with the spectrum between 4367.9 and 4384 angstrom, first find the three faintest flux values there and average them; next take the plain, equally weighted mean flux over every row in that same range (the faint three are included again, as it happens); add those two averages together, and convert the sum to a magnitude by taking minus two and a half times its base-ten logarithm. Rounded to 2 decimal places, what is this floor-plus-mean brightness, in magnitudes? -2.64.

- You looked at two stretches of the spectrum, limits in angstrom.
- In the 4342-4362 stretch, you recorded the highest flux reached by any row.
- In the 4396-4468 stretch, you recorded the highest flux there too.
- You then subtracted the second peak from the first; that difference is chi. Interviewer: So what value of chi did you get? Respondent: 2.8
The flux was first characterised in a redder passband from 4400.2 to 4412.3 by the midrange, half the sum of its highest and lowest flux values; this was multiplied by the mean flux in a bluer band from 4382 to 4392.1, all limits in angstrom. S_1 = 31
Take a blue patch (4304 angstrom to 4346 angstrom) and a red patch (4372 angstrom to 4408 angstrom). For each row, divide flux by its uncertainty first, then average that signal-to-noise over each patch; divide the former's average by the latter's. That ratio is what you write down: 1.15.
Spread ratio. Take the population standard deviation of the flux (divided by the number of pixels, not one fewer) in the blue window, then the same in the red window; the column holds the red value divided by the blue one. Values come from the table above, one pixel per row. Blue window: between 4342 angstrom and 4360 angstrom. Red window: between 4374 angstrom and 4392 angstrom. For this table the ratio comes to 0.57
